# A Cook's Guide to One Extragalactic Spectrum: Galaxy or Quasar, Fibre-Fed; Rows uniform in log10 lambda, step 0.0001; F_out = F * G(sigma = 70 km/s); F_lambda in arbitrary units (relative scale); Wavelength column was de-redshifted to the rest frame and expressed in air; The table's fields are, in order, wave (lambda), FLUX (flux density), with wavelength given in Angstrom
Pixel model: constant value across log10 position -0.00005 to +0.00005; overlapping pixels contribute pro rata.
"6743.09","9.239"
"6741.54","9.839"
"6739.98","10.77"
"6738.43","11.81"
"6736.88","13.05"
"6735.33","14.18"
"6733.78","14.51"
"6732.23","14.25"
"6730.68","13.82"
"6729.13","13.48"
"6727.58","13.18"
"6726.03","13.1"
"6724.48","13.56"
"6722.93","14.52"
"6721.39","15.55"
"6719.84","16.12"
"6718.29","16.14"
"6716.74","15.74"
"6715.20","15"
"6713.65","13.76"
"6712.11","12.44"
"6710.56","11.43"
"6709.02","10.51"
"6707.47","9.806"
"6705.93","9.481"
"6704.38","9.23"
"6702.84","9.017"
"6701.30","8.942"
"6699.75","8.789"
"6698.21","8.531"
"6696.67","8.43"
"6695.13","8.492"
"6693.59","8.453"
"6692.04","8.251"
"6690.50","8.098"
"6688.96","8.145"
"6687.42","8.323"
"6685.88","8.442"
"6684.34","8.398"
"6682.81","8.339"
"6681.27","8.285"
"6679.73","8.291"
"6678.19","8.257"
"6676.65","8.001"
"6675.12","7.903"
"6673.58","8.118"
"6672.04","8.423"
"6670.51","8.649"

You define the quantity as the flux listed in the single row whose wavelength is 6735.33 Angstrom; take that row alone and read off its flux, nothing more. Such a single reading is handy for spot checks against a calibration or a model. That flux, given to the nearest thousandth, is 14.180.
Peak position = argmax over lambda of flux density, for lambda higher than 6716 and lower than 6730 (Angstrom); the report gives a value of 6718.29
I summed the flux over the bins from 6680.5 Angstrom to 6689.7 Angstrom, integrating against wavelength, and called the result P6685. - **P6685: 77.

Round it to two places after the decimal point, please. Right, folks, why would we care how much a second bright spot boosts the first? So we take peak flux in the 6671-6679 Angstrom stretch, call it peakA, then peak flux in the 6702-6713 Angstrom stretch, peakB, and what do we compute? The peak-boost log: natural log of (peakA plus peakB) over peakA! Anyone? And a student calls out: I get 0.91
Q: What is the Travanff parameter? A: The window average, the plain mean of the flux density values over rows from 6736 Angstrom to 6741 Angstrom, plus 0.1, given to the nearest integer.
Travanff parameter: 12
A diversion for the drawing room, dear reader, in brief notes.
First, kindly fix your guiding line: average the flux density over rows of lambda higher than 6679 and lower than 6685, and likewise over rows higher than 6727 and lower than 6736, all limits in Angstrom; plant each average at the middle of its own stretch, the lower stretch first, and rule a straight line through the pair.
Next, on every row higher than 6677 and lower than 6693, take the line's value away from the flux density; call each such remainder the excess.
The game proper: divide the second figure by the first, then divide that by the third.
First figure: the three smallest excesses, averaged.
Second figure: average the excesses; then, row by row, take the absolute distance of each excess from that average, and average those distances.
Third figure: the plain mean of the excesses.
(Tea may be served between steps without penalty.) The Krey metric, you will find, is 1.1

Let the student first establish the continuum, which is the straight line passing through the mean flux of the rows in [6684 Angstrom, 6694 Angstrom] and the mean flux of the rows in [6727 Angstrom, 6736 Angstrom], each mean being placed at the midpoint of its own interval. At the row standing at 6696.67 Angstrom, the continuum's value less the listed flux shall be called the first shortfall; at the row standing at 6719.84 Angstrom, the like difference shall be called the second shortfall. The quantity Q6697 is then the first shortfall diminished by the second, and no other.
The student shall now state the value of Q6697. 5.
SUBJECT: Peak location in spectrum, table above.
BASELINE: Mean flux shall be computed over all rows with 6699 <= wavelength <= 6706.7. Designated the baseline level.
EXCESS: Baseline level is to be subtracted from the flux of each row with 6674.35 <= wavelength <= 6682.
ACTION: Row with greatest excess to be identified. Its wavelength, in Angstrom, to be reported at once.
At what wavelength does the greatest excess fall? 6679.73 Angstrom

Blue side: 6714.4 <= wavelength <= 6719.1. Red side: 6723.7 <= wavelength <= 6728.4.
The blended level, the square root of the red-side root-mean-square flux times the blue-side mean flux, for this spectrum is 14.4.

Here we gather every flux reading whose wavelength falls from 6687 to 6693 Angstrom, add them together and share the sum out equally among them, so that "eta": 8.2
